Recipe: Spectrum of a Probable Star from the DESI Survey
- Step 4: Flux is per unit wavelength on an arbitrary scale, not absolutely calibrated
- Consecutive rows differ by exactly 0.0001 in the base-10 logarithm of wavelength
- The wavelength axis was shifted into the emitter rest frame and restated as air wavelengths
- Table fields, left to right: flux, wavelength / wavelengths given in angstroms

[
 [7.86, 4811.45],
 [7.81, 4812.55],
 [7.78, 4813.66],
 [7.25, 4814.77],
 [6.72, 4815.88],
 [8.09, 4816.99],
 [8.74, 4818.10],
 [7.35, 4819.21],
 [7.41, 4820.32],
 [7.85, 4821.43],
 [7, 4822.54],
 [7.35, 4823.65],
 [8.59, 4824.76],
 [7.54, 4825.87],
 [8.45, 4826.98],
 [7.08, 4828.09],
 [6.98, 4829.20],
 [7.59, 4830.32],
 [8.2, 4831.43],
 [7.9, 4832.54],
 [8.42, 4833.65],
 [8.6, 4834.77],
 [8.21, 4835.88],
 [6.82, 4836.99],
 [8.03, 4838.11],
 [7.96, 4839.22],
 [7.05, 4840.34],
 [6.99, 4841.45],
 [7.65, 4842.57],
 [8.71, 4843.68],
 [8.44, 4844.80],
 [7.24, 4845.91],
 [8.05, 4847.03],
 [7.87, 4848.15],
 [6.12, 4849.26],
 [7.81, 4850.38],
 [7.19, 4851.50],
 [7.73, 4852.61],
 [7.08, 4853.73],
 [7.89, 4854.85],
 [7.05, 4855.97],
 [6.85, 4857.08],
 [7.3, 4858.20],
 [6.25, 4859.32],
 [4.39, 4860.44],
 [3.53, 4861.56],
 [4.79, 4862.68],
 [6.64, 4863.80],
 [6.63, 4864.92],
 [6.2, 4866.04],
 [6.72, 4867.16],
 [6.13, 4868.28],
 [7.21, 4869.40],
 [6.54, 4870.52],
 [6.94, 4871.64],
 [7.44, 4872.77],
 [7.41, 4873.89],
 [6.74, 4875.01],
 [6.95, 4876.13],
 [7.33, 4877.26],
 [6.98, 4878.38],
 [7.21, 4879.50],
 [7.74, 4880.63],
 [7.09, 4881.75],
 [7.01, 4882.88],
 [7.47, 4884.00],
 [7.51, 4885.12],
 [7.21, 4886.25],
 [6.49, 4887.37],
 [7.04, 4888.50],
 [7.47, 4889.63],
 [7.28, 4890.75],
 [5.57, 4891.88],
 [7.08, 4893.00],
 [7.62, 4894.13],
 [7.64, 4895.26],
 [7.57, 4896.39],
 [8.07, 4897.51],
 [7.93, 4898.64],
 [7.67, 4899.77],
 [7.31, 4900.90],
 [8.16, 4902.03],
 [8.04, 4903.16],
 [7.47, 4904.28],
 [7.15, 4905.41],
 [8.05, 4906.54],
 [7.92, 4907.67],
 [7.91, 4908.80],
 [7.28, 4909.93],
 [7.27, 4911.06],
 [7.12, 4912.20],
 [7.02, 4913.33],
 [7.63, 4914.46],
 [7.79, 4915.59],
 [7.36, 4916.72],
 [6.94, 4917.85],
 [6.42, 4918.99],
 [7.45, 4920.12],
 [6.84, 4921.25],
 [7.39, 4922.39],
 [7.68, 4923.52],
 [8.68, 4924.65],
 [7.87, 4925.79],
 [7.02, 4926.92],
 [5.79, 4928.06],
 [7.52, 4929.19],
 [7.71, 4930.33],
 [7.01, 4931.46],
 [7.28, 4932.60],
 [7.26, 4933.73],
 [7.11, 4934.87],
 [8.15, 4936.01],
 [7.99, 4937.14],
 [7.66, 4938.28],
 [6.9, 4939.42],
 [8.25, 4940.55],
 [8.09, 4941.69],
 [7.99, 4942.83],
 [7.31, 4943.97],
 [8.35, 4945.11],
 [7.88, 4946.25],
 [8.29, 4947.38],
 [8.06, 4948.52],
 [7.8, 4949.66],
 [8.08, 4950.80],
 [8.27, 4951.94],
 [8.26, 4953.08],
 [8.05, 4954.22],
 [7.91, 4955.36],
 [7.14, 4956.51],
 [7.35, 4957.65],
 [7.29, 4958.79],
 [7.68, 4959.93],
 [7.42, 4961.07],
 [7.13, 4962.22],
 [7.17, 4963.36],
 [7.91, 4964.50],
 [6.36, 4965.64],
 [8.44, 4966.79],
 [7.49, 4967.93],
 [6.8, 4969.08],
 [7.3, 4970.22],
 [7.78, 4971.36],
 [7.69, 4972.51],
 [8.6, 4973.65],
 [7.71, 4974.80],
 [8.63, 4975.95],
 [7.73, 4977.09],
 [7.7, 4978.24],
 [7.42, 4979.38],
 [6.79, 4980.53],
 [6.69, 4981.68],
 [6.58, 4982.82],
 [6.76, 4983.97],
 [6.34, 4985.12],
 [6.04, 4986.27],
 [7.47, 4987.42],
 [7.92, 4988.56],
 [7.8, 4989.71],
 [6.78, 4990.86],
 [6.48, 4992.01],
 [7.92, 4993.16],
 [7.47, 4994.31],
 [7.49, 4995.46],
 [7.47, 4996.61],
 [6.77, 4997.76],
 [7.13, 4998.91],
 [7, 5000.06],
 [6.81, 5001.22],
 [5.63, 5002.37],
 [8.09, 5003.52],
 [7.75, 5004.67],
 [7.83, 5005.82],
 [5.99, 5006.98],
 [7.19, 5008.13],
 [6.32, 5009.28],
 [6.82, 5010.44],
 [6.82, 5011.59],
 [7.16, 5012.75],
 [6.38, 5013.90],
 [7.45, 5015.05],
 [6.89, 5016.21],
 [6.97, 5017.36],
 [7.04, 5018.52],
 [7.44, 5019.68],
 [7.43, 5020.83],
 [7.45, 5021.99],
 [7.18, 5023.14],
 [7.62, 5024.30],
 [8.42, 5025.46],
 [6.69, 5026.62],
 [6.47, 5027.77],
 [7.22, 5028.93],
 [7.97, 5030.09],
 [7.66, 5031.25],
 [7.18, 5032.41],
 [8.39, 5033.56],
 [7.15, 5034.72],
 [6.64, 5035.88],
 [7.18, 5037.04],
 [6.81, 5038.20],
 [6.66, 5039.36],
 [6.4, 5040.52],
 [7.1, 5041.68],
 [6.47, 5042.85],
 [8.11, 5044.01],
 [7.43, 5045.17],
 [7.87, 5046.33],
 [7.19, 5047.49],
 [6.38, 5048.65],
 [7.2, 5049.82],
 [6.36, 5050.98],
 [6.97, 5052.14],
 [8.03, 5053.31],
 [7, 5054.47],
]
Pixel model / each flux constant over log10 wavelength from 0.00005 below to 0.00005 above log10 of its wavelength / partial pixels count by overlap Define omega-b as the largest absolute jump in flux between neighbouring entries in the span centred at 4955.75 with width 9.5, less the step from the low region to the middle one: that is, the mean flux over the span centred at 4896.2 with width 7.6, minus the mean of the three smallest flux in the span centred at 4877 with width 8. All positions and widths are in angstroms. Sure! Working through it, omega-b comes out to 0.0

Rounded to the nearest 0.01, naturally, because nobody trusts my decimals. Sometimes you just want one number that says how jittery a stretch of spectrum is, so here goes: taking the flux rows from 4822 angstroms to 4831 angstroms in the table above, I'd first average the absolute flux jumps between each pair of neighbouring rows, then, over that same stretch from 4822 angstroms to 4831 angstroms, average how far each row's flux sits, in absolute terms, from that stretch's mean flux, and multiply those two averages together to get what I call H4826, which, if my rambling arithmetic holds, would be 0.38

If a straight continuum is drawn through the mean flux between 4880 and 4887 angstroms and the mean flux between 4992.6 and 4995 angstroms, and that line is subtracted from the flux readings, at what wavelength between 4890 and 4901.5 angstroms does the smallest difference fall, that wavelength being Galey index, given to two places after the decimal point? 4891.88 angstroms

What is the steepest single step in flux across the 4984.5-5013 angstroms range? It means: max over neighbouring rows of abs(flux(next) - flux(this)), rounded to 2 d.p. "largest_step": 2.46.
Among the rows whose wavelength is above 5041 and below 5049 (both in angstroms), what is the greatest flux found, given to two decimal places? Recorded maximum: 8.11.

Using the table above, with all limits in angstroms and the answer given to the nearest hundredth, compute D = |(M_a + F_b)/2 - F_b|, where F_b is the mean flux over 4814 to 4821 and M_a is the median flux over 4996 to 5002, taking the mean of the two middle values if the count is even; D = 0.30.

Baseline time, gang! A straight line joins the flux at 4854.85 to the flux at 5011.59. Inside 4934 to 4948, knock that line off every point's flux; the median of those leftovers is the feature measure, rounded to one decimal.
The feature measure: 0.7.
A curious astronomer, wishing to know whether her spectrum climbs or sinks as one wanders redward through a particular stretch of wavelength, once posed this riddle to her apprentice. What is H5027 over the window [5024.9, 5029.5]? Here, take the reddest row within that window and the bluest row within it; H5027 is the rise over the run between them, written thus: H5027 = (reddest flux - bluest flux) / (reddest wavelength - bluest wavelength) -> -0.3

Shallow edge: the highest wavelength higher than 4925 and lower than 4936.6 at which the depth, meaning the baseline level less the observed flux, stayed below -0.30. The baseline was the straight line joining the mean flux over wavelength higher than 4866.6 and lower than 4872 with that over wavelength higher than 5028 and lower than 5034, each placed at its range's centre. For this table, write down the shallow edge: 4936.01 angstroms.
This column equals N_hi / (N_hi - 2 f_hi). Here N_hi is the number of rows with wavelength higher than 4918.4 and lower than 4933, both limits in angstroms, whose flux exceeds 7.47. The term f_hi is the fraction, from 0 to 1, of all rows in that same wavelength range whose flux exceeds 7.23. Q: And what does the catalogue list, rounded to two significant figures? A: 1.3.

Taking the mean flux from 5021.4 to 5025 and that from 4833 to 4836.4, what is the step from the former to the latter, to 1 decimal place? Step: 1.0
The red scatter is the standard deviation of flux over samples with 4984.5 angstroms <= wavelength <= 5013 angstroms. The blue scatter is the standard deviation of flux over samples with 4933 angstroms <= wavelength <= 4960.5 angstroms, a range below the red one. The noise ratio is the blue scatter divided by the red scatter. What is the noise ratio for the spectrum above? 0.65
